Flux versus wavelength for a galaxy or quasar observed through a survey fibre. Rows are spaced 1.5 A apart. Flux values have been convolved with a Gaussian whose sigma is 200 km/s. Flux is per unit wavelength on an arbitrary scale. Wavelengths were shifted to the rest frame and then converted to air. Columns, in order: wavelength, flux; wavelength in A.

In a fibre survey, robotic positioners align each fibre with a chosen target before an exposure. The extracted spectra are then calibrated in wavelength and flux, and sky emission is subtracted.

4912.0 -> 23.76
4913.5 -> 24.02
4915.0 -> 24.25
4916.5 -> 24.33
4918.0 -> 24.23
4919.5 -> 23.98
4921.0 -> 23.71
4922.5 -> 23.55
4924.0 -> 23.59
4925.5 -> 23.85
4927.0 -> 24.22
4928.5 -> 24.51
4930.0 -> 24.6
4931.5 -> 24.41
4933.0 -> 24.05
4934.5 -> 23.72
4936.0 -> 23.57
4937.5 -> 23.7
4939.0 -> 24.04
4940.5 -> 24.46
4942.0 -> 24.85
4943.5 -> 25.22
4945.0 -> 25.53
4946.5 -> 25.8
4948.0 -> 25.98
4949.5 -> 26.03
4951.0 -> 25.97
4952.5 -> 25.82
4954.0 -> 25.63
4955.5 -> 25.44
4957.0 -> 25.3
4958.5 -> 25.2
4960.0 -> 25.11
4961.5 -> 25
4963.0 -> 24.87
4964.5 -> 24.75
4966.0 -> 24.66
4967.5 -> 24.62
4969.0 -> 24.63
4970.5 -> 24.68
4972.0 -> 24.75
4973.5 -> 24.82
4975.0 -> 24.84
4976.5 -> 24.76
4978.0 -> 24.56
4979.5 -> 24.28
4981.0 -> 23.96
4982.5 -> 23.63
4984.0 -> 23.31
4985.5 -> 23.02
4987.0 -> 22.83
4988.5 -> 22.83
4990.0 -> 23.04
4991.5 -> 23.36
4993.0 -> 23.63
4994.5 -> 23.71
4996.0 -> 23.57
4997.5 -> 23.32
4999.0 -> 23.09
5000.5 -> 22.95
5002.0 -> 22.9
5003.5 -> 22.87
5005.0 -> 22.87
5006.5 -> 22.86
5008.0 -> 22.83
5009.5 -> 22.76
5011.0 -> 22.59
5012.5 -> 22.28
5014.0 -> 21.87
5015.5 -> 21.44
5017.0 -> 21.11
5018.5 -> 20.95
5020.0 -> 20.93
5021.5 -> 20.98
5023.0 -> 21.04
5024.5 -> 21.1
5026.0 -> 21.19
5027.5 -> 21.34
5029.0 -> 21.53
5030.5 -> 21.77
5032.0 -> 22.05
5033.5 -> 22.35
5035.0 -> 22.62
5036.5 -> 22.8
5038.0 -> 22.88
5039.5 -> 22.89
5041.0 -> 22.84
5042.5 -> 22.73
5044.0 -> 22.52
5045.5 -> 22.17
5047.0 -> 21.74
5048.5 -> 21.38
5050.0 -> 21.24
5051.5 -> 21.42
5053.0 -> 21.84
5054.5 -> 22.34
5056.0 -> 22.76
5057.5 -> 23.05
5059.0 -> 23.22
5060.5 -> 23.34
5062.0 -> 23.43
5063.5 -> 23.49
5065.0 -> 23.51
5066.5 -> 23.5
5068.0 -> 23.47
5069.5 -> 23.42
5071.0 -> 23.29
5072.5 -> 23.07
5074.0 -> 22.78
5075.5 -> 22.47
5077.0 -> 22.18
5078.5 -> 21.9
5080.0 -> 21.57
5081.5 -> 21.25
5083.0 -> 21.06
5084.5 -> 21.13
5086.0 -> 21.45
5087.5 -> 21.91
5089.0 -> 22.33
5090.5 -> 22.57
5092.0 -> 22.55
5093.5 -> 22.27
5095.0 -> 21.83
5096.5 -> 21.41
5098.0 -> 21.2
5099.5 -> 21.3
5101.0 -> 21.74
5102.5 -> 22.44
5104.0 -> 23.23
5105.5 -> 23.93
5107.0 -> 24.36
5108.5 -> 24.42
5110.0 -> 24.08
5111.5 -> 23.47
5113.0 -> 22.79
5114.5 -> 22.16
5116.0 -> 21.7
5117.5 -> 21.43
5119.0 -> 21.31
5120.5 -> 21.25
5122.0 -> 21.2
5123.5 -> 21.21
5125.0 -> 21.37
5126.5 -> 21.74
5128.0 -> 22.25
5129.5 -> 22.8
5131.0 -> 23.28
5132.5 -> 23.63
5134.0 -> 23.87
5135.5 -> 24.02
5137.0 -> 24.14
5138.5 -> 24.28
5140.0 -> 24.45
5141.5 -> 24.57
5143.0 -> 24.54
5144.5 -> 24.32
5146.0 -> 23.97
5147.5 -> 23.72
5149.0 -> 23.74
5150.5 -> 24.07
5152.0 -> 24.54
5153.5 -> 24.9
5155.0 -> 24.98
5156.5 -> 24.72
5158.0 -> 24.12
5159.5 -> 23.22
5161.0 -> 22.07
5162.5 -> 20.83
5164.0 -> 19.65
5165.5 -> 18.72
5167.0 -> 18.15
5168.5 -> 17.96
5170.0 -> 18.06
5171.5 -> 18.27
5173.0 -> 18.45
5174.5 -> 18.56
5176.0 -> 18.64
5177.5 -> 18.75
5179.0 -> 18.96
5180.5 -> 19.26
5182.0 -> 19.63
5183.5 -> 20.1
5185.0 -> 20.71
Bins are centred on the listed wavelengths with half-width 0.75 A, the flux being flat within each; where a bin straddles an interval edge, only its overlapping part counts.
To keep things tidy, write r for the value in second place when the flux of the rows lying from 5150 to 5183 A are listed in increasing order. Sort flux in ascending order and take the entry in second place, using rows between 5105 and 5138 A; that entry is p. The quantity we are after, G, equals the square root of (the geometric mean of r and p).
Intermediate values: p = 21.21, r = 18.06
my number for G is 4.42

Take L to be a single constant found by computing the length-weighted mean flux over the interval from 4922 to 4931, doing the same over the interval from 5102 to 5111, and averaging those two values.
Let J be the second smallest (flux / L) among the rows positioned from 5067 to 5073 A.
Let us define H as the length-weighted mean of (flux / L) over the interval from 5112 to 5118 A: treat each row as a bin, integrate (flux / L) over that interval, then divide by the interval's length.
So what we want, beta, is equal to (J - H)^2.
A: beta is 0.002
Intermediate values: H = 0.92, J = 0.97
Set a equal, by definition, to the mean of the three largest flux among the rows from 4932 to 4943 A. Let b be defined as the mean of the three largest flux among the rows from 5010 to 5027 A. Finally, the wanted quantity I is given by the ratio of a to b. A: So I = 1.10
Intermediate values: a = 24.5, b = 22.2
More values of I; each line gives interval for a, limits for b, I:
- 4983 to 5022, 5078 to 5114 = 0.97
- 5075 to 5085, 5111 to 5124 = 0.97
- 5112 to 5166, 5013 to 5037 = 1.10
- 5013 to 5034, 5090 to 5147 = 0.90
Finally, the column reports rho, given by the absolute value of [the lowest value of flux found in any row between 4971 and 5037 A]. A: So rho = 20.9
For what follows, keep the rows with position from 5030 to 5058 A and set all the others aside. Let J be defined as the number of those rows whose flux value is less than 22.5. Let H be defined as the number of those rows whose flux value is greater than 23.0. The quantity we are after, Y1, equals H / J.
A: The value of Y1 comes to 0.1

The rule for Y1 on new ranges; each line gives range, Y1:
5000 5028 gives 0.0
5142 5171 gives 1.7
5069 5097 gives 0.2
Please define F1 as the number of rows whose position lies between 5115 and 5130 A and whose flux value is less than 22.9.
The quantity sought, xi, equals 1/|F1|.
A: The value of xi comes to 0.10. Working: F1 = 10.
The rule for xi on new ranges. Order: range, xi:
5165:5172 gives 0.20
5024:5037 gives 0.11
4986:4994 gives 0.50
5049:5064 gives 0.20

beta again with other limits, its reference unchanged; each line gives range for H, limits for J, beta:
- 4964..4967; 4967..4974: 0.000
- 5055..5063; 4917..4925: 0.000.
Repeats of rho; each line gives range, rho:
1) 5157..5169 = 18.0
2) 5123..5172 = 18.0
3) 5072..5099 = 21.1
